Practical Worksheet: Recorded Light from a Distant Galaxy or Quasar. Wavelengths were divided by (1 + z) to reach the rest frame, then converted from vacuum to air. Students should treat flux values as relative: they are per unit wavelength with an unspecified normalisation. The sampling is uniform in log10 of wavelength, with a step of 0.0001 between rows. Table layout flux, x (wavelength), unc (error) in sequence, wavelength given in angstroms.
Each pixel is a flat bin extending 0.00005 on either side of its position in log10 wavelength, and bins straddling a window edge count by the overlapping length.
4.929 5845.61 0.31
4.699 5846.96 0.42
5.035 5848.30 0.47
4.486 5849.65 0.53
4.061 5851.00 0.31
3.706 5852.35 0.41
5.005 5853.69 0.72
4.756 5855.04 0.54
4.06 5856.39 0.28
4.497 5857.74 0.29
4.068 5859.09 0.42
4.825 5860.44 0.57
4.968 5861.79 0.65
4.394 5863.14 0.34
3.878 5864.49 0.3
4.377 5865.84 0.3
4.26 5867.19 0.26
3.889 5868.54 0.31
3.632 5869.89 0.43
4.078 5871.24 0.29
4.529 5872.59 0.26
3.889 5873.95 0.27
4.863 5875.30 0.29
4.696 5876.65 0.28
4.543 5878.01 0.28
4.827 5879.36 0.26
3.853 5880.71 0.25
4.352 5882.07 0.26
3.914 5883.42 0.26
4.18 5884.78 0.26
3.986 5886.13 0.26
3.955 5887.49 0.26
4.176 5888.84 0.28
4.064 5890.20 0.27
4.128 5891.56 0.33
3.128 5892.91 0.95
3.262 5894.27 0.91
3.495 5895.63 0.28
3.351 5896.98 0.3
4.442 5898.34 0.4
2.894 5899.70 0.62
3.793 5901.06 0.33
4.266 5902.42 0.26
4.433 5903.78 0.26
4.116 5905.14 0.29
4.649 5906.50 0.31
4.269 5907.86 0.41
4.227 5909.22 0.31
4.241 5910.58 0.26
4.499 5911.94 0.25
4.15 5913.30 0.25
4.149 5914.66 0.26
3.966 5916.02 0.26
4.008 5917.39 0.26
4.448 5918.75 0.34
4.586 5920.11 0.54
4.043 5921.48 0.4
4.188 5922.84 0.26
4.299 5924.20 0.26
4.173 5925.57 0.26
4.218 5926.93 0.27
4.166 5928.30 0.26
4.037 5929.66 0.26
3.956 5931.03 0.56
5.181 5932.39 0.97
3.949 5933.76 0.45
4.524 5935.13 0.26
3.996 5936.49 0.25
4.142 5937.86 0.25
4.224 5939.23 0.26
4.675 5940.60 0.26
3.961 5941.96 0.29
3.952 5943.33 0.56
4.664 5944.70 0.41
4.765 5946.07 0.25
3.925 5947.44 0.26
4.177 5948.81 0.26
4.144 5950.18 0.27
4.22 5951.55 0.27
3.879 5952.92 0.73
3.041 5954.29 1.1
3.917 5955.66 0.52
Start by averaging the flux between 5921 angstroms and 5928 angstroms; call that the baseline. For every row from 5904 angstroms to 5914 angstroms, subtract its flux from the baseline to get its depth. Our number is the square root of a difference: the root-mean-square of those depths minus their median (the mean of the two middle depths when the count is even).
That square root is 0.52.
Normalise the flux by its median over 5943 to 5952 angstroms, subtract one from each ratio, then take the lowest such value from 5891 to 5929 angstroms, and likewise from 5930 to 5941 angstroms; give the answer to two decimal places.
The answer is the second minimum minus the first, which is 0.25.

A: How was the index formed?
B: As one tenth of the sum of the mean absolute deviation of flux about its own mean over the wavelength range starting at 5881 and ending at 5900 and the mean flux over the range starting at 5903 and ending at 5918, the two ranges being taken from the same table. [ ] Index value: 0.466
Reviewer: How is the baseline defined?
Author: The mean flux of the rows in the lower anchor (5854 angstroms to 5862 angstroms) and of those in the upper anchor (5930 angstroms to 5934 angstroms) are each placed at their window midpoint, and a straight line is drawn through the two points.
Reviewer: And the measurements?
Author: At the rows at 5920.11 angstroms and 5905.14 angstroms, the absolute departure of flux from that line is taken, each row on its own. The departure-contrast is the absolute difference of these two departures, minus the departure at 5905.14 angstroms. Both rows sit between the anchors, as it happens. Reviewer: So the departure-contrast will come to -0.2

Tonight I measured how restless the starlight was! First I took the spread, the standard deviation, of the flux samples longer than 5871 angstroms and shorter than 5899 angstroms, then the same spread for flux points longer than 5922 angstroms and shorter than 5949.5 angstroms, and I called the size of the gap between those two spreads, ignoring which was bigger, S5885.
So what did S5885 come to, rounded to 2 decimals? 0.15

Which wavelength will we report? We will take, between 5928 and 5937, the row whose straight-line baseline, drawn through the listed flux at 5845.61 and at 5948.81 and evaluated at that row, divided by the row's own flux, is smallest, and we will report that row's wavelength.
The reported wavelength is 5932.39 angstroms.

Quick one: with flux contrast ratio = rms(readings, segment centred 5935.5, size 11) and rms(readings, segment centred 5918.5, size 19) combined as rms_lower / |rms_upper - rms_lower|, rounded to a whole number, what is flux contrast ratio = 36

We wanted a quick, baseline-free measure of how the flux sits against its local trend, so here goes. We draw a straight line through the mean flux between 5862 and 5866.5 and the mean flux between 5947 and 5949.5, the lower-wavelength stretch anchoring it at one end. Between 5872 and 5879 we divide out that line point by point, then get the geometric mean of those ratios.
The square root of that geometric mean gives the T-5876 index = 1.03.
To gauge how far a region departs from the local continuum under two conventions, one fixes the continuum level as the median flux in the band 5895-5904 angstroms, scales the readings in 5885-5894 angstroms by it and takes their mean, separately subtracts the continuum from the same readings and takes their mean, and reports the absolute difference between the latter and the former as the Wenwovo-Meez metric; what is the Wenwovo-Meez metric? 0.9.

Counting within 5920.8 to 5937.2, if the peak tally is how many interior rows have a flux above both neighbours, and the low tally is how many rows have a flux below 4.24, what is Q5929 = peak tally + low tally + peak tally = 17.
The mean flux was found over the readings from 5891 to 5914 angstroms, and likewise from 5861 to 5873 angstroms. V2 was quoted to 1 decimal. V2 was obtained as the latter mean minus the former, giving 0.3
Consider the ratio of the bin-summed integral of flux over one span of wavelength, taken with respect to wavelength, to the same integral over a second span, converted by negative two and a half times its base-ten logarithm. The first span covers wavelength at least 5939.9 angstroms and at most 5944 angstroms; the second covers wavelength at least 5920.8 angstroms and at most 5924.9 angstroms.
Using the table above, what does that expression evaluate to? -0.01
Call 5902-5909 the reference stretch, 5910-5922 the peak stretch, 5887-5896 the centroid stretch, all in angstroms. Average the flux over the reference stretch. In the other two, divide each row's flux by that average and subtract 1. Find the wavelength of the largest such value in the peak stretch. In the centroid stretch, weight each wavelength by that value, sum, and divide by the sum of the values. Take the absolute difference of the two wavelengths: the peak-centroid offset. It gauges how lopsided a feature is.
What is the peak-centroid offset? 27.2 angstroms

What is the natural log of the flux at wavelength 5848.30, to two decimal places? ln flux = 1.62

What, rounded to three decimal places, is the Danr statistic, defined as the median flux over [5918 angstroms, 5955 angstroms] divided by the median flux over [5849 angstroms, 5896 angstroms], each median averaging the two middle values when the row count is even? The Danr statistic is 1.011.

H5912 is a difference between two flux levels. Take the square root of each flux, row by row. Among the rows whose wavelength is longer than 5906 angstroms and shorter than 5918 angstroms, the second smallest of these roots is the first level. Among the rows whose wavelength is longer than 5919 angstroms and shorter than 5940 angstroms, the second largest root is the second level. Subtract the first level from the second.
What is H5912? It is 0.14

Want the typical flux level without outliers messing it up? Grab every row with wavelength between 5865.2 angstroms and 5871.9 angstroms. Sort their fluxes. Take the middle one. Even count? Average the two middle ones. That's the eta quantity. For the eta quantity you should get 4.08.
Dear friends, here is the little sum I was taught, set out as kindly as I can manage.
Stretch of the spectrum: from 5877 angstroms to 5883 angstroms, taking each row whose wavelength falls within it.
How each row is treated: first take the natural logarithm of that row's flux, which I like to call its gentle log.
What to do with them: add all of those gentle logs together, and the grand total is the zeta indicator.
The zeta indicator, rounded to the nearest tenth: 5.9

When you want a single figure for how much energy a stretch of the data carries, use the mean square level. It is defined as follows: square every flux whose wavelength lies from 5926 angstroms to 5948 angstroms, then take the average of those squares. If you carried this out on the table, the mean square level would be 18.4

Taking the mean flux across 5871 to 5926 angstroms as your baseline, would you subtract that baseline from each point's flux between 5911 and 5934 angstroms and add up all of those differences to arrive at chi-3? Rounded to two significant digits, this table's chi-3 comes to 1.9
